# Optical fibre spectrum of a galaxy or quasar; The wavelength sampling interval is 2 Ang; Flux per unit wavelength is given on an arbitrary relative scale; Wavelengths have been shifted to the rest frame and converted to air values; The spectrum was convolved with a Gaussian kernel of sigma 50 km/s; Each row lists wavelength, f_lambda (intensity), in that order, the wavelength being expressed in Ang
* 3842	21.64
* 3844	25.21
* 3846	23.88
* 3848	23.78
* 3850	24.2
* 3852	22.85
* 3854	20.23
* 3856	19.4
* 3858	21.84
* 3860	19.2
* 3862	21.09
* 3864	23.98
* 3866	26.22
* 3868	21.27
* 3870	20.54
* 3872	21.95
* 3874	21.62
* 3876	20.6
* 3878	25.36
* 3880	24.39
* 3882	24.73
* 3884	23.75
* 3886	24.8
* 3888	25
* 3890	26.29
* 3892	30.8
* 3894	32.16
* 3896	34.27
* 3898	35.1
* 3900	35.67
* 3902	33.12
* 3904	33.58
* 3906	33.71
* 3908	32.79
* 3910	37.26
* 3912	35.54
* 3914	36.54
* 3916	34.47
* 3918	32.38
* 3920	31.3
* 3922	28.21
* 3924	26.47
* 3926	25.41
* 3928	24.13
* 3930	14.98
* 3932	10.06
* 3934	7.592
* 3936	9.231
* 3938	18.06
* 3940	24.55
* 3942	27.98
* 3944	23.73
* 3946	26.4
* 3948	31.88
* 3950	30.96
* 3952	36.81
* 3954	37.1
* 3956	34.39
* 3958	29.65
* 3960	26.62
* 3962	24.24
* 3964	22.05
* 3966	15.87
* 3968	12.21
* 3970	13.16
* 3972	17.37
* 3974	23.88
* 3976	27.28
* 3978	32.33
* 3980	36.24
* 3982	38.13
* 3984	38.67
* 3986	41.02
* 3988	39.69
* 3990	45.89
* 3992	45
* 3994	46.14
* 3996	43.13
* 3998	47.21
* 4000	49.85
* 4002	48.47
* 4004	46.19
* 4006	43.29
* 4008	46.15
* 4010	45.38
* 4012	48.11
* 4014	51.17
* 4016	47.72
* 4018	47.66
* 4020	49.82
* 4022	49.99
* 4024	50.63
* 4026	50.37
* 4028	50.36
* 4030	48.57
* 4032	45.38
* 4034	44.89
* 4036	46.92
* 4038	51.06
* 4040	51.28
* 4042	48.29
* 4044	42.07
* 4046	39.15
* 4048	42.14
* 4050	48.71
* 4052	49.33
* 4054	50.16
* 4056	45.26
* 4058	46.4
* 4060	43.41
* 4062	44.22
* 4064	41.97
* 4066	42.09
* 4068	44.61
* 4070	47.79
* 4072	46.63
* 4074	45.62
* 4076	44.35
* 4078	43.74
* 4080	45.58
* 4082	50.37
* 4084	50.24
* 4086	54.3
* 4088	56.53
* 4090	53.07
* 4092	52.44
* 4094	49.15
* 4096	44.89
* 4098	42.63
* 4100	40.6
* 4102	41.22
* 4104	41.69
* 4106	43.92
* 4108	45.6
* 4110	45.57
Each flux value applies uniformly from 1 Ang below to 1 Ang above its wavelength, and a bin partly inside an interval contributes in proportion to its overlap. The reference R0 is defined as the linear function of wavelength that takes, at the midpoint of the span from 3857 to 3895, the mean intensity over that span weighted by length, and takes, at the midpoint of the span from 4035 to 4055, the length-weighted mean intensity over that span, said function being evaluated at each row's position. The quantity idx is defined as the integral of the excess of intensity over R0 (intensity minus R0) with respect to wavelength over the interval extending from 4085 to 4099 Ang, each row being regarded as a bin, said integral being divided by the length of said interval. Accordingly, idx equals -3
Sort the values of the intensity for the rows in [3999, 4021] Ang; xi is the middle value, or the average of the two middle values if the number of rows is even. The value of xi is 48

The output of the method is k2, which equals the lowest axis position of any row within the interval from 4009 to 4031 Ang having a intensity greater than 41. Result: 4010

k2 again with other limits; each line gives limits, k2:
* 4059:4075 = 4060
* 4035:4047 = 4036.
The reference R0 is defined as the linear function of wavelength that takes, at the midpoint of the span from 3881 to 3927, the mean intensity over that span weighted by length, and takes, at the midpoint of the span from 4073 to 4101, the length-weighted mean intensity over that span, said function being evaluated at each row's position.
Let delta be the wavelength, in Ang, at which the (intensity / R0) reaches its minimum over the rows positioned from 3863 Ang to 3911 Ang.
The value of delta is 3876 Ang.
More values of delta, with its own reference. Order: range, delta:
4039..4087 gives 4046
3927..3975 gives 3934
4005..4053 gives 4046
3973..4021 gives 3974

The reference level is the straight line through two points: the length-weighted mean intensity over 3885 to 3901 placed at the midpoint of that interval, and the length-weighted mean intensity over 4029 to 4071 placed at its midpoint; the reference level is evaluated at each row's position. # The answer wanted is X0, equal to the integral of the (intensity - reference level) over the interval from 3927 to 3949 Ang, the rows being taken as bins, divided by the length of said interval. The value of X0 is -15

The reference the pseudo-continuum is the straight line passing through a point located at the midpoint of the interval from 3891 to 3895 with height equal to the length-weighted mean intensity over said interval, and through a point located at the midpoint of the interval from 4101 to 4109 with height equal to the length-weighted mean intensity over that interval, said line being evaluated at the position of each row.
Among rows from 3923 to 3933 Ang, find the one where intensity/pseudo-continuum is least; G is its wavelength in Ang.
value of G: 3932 Ang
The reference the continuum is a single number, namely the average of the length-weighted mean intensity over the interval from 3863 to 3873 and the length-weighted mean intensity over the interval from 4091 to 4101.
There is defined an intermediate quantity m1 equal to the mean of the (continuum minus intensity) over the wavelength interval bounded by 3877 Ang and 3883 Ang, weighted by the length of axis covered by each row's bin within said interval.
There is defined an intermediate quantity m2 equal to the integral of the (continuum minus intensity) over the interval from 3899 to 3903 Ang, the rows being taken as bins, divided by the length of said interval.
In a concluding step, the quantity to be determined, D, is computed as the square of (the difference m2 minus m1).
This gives 92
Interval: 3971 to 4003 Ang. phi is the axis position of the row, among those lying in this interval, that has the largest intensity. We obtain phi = 4000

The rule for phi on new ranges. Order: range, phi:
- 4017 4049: 4040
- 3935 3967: 3954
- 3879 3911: 3910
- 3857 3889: 3866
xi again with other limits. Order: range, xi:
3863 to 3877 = 22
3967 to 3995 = 37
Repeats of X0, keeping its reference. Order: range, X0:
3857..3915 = -2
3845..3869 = -5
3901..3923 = 1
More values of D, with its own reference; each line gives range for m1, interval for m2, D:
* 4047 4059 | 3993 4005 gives 0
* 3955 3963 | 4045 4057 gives 291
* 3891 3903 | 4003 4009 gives 137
